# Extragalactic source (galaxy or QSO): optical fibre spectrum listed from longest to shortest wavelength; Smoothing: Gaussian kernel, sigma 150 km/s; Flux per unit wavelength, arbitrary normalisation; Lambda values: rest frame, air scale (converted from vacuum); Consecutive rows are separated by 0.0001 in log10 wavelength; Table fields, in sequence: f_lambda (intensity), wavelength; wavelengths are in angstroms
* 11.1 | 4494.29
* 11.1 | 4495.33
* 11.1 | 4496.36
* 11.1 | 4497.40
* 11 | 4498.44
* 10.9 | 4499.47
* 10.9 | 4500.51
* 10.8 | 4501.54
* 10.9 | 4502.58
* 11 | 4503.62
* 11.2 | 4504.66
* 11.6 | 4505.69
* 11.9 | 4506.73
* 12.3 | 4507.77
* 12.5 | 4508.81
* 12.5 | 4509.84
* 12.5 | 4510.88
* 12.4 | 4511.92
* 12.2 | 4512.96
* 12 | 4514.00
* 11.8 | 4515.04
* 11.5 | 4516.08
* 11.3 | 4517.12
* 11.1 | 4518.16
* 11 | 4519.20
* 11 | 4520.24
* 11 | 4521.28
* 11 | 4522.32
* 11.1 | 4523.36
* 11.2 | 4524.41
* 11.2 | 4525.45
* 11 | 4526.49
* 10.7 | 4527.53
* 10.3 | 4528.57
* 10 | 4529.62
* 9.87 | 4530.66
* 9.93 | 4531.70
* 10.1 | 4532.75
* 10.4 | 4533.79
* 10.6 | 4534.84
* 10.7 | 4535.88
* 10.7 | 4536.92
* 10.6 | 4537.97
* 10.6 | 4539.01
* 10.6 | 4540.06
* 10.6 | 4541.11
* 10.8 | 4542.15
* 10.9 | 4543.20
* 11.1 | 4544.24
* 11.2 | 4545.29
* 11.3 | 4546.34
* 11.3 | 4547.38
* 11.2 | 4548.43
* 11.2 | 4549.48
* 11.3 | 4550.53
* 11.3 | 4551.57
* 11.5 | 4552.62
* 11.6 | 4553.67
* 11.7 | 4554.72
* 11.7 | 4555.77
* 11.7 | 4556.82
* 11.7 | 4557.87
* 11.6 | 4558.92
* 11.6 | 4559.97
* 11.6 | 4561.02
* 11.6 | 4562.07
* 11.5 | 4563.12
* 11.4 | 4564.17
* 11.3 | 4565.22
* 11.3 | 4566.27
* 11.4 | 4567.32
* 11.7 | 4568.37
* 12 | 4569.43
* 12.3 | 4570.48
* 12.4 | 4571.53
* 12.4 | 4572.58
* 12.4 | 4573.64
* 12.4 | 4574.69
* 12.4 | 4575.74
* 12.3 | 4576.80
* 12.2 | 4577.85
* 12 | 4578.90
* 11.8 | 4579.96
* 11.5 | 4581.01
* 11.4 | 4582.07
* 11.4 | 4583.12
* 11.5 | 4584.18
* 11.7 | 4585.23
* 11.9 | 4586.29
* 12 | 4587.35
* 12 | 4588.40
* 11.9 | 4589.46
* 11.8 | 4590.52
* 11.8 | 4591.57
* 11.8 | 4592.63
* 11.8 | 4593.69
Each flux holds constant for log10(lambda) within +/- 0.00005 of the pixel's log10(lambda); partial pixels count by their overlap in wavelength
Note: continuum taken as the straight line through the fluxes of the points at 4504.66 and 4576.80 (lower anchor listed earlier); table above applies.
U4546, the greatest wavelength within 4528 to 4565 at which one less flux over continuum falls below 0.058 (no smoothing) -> 4563.12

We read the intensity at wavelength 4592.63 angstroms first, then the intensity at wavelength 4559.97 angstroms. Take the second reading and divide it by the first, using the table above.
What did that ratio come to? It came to 0.983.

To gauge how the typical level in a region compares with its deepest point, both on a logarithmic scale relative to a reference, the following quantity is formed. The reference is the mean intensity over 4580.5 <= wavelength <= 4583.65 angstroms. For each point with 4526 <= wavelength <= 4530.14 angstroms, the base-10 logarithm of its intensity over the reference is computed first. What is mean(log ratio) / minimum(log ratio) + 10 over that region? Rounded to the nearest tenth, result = 10.6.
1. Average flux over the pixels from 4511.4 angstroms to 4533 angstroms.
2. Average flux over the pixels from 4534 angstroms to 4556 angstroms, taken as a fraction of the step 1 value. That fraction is 1.00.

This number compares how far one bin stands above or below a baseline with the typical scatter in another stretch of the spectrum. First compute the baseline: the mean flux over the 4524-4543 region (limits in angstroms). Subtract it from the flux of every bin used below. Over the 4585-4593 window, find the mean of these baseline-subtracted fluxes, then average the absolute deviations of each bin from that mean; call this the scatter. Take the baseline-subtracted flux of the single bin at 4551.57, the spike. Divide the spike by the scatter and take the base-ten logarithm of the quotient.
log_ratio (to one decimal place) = 0.9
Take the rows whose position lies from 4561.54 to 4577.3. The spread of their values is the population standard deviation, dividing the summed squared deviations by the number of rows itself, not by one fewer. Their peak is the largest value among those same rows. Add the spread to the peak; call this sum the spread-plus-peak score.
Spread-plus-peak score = 12.9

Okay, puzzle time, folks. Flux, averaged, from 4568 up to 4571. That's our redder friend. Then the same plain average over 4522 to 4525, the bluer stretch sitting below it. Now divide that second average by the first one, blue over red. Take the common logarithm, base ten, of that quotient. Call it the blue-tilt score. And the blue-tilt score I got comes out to -0.034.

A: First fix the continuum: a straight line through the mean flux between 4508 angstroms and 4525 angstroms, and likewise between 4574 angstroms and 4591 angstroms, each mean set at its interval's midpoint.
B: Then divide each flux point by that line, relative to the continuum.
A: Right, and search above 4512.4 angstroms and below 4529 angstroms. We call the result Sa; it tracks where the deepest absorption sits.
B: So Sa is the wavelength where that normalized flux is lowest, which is 4528.57 angstroms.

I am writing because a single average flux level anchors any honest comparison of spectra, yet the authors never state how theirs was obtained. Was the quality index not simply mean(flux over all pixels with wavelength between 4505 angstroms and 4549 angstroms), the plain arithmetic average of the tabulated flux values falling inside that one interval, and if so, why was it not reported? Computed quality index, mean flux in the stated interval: 11.1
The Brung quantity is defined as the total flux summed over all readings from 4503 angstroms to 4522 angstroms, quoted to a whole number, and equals 211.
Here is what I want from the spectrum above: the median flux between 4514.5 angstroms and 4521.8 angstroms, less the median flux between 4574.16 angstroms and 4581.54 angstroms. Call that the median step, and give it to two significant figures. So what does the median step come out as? -1.1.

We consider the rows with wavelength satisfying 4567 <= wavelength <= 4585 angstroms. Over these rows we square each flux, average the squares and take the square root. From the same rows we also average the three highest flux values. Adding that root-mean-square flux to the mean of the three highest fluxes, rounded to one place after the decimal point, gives 24.4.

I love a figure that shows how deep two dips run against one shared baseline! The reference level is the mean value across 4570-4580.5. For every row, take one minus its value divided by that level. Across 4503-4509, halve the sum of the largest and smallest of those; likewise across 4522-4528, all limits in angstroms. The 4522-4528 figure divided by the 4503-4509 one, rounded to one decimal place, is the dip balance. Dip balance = 2.6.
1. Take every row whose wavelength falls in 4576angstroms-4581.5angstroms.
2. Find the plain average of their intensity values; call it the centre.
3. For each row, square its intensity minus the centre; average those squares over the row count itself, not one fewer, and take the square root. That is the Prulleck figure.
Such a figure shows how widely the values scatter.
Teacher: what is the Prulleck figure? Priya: 0.29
